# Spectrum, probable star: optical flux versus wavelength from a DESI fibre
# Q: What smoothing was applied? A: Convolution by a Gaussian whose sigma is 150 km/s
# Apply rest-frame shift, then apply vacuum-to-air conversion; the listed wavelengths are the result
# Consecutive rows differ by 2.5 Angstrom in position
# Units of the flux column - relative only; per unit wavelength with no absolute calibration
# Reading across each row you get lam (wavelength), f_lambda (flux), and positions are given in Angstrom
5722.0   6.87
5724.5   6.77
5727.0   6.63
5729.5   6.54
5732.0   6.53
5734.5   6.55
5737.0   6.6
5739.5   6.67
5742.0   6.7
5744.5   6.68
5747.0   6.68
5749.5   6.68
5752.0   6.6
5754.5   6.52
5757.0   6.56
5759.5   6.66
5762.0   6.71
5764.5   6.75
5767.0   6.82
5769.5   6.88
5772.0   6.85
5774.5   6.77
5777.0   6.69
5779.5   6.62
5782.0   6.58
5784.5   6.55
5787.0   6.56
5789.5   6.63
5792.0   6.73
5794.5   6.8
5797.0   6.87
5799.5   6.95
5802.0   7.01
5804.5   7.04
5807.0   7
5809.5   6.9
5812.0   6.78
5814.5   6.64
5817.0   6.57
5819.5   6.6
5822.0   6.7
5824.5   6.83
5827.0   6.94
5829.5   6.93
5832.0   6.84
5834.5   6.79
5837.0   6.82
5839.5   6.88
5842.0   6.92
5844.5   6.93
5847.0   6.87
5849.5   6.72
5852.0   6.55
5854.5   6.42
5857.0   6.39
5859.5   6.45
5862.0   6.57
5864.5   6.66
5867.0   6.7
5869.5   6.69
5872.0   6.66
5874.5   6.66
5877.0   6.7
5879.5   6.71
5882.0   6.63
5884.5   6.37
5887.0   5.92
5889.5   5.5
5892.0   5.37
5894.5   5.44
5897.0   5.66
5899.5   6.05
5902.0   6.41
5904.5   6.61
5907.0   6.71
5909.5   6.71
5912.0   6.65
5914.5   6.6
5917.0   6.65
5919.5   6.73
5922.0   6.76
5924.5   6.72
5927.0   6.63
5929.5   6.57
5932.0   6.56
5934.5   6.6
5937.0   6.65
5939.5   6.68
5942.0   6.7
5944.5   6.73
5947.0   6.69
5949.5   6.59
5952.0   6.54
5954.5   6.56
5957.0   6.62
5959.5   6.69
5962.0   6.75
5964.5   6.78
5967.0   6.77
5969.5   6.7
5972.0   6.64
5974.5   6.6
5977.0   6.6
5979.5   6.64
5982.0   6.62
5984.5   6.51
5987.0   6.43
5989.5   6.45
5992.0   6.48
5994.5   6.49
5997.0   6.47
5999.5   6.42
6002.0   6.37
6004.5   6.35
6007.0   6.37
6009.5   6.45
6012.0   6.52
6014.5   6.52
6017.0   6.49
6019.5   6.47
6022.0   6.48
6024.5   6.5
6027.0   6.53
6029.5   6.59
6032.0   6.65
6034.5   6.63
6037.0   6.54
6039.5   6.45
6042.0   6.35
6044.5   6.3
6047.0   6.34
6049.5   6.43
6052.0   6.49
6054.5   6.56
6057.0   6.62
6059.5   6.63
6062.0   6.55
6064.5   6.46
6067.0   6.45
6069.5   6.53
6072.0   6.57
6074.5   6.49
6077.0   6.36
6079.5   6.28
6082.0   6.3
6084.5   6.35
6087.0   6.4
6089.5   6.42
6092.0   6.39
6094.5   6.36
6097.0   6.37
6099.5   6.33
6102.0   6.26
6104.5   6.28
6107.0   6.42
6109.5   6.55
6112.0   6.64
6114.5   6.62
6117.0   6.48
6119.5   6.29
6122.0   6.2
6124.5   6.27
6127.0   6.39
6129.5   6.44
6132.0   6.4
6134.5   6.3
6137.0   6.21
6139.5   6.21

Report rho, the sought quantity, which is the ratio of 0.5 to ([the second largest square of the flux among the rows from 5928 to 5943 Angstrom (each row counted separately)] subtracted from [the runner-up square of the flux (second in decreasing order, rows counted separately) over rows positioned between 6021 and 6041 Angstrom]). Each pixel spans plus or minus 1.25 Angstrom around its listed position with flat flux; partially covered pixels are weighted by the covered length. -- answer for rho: -0.8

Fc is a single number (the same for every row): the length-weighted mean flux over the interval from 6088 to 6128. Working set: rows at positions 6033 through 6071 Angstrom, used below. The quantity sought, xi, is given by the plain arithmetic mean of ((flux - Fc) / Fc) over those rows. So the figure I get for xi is 0.015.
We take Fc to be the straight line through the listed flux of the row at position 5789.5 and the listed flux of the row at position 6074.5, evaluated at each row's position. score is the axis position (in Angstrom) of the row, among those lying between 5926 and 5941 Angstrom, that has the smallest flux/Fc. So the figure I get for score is 5932.0 Angstrom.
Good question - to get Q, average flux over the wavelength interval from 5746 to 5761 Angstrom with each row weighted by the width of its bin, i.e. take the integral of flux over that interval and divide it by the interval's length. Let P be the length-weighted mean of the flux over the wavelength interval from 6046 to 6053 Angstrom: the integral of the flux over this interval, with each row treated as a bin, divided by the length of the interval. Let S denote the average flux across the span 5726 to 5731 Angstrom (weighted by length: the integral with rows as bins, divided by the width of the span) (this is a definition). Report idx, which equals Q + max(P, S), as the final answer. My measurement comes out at 13.2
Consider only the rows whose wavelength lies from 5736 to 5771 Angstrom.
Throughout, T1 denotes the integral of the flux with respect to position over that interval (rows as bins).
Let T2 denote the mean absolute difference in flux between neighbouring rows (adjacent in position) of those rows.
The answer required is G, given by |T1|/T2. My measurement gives 4750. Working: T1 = 234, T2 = 0.049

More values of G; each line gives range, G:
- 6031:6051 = 1884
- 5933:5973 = 5715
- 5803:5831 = 2245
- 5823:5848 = 3362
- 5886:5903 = 369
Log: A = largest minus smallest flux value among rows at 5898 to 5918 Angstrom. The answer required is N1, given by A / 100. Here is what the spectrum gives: 0.0066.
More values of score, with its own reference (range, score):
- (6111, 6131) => 6122.0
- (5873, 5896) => 5892.0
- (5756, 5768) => 5757.0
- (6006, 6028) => 6007.0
